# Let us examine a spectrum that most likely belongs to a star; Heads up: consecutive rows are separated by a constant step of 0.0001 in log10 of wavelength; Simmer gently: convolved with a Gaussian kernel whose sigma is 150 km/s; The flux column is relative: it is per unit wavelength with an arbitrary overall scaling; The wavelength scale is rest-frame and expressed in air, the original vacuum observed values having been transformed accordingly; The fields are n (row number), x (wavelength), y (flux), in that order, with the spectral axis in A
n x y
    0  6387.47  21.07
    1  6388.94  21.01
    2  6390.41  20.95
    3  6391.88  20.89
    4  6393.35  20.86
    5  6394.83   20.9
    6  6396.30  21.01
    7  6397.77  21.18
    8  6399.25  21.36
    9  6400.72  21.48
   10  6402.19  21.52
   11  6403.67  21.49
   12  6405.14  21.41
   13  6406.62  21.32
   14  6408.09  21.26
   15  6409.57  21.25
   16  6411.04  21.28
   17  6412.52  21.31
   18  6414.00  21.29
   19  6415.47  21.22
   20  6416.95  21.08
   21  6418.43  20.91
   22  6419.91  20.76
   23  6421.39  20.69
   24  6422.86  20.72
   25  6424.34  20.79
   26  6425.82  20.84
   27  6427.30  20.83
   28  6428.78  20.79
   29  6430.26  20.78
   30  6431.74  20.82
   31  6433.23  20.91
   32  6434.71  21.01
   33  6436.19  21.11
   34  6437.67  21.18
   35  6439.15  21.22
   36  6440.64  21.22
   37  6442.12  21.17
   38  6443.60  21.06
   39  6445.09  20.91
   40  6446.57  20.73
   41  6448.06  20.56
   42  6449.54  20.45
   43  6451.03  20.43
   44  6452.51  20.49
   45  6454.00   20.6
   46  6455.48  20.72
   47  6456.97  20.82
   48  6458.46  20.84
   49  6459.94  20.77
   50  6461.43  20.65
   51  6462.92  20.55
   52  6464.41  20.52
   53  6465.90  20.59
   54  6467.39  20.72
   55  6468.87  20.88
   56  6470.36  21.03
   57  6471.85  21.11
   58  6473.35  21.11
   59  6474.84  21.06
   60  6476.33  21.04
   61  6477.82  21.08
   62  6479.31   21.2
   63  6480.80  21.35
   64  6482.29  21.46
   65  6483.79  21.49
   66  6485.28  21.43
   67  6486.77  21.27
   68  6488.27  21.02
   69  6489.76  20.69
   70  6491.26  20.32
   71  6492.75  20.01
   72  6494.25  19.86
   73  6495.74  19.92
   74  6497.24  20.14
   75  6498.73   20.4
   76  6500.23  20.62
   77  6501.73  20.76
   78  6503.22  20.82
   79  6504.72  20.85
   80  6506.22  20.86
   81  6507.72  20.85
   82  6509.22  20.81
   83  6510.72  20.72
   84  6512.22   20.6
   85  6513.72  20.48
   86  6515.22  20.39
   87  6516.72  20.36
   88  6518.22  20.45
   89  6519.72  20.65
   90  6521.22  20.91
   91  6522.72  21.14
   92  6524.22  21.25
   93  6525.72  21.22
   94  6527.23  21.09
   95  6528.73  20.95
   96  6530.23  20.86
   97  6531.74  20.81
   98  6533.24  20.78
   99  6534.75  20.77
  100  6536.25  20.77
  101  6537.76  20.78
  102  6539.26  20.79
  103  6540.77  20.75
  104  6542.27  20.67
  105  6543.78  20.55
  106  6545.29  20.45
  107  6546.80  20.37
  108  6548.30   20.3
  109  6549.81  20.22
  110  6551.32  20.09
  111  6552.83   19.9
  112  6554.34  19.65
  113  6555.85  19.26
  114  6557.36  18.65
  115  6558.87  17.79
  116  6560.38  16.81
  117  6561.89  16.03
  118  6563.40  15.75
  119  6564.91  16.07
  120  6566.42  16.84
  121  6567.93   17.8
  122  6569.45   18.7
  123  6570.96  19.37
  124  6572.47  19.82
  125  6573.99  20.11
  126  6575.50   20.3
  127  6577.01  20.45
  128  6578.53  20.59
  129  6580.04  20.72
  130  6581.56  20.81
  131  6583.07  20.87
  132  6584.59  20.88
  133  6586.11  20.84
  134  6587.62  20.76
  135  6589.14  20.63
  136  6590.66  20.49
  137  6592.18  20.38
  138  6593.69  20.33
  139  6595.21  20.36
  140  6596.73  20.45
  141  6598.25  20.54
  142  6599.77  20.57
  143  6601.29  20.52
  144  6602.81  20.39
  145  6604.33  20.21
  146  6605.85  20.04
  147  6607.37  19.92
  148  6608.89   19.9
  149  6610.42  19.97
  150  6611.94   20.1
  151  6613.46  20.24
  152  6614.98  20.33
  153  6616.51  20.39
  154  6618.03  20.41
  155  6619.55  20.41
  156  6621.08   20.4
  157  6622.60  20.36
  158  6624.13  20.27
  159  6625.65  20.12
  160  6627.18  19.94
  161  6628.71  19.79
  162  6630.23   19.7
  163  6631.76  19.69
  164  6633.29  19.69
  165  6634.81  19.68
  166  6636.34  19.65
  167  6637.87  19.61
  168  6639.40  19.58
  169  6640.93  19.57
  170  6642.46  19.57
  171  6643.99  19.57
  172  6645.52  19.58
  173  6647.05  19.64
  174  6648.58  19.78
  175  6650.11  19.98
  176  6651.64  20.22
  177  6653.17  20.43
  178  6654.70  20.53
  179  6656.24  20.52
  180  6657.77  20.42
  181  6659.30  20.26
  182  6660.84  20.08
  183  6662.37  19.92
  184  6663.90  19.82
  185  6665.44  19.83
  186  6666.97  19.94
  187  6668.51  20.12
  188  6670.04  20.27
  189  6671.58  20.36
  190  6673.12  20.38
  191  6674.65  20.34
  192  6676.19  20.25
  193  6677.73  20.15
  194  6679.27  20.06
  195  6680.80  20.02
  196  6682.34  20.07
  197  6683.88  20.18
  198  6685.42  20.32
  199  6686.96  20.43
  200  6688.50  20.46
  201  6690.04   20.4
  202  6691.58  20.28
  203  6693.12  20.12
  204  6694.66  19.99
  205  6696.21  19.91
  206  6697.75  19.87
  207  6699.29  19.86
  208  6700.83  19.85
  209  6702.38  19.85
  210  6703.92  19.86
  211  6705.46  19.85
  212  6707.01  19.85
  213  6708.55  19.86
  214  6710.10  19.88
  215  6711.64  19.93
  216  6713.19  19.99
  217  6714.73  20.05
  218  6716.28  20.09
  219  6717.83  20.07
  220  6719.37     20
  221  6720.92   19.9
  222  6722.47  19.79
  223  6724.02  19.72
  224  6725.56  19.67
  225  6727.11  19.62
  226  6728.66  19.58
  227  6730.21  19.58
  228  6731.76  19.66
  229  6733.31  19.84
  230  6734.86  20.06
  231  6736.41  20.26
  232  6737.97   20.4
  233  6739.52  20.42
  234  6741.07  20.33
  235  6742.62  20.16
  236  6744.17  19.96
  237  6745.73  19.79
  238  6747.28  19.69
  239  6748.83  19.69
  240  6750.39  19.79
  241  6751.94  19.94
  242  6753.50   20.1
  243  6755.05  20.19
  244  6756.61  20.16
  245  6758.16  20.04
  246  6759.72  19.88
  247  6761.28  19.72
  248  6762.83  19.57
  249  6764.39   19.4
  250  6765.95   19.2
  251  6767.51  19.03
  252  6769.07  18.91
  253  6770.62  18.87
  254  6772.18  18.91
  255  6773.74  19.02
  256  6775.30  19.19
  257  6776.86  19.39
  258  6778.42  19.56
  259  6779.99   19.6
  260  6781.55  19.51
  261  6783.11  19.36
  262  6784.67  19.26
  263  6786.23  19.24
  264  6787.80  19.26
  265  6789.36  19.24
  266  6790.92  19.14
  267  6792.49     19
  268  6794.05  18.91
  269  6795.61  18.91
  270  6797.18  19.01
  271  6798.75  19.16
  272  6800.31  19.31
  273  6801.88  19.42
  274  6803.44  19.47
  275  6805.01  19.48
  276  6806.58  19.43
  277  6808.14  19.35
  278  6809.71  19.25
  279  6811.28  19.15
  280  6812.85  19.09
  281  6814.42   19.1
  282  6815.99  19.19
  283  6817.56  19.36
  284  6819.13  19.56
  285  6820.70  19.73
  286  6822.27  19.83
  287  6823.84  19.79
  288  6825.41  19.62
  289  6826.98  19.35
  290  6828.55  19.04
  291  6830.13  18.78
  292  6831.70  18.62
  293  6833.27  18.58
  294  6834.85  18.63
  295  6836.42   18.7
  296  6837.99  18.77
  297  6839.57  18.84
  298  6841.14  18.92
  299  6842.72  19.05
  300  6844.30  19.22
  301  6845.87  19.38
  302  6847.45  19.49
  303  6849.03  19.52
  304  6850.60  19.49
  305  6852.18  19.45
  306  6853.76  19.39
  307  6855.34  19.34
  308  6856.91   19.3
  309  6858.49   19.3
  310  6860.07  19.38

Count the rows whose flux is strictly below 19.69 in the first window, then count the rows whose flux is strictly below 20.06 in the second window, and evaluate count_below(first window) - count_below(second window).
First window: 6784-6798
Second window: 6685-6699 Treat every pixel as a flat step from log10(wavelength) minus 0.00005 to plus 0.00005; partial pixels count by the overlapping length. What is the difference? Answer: 6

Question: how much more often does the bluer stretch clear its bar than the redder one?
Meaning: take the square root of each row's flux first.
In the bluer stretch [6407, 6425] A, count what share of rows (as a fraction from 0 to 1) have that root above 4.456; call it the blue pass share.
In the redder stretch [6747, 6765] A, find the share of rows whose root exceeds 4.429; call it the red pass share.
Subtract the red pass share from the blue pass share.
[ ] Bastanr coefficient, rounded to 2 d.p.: 0.17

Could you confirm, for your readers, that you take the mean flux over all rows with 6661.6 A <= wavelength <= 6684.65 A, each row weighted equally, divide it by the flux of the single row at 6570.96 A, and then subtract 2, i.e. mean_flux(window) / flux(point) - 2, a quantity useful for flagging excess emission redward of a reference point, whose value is -0.96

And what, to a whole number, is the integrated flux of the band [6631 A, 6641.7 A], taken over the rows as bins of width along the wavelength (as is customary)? 210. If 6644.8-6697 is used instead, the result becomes 1052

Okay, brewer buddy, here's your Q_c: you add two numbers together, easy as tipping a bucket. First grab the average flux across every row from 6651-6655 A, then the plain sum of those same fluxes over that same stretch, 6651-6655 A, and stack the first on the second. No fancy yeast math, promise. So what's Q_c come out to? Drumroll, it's 81.6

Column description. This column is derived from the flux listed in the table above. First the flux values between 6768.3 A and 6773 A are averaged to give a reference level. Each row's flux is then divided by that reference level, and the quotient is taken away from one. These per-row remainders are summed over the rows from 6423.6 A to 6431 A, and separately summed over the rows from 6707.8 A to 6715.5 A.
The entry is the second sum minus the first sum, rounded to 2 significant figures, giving 0.23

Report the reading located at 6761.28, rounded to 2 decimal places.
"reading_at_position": 19.72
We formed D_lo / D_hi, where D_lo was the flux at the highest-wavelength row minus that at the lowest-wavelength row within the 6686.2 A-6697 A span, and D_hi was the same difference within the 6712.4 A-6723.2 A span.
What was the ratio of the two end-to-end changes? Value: 2.6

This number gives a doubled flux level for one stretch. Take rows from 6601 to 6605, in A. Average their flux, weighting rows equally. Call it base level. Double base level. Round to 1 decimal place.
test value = 40.7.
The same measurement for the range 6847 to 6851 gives 39.0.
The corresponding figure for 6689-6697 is 40.3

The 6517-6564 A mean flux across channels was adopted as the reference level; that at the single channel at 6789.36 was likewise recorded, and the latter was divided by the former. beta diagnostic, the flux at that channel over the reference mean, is 0.96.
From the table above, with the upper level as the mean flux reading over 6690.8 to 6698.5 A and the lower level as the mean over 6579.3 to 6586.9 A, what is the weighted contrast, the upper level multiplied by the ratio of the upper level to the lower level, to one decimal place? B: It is 19.3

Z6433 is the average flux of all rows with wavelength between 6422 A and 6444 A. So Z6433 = 21.0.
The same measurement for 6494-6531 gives 20.7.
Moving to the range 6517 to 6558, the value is 20.5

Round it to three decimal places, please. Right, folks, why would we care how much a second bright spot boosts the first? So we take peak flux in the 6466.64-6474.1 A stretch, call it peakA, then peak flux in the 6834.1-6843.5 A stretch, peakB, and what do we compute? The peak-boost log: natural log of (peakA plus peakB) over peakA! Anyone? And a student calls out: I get 0.643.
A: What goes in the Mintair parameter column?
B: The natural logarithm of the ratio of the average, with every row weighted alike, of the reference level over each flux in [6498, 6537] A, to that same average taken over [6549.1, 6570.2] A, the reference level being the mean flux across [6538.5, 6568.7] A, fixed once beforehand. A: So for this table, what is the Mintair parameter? -0.145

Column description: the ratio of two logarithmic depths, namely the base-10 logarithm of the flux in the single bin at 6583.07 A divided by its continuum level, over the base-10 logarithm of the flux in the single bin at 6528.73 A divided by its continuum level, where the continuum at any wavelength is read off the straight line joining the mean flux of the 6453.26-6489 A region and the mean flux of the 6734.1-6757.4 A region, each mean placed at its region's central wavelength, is 1.6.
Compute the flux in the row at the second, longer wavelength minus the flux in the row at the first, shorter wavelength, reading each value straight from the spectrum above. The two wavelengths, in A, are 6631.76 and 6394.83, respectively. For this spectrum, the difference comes -1.21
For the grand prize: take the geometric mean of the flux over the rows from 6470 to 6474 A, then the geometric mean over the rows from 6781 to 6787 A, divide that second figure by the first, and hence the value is 0.92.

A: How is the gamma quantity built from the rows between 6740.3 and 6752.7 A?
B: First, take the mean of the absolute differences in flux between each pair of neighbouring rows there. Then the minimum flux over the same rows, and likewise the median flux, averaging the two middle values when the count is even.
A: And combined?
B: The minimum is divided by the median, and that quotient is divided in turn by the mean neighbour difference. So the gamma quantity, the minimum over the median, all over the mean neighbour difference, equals 7.8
